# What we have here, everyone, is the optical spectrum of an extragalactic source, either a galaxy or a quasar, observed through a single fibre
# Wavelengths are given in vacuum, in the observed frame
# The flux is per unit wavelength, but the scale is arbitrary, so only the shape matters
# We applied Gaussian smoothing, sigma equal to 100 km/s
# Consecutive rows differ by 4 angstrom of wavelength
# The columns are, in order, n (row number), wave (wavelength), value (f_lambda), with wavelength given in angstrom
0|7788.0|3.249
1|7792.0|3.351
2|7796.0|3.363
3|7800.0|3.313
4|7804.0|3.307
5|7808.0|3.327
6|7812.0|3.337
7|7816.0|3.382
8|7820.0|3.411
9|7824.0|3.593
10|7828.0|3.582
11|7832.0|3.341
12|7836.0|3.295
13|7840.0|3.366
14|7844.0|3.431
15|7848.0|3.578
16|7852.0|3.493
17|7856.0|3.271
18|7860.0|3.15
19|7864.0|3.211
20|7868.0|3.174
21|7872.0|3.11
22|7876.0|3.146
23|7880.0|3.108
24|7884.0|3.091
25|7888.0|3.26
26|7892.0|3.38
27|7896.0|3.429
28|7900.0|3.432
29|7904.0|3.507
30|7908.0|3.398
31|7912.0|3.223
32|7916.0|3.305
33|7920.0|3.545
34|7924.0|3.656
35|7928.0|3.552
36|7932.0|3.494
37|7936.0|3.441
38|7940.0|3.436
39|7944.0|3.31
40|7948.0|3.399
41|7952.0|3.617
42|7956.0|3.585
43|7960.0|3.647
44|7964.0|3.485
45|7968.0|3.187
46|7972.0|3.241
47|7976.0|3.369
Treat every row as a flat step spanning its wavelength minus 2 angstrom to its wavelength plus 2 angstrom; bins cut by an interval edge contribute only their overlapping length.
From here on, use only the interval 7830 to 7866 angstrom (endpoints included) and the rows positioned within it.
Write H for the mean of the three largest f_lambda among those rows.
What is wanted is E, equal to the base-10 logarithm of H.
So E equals 0.544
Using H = 3.50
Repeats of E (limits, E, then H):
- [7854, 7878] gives 0.508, 3.22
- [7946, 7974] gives 0.558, 3.62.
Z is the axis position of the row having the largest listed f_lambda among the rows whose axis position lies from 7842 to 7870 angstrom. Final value 7848.0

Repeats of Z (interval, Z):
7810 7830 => 7824.0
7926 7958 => 7952.0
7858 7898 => 7896.0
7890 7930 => 7924.0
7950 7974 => 7960.0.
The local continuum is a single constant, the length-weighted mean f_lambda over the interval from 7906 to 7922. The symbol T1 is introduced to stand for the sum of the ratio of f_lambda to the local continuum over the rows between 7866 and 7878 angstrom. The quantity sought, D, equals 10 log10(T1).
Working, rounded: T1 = 2.80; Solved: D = 4.5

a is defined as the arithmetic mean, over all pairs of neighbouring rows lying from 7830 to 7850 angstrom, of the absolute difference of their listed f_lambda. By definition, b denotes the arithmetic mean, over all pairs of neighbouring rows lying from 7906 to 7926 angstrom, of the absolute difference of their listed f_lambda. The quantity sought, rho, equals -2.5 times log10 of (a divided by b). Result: 0.7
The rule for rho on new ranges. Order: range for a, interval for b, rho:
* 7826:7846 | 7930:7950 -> -0.5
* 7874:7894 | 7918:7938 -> -0.1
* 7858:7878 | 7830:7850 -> 0.6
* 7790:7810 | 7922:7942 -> 1.0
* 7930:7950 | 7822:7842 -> 0.3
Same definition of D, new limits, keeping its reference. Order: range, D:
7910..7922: 4.8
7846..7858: 4.9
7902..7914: 4.8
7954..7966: 5.0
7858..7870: 4.5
